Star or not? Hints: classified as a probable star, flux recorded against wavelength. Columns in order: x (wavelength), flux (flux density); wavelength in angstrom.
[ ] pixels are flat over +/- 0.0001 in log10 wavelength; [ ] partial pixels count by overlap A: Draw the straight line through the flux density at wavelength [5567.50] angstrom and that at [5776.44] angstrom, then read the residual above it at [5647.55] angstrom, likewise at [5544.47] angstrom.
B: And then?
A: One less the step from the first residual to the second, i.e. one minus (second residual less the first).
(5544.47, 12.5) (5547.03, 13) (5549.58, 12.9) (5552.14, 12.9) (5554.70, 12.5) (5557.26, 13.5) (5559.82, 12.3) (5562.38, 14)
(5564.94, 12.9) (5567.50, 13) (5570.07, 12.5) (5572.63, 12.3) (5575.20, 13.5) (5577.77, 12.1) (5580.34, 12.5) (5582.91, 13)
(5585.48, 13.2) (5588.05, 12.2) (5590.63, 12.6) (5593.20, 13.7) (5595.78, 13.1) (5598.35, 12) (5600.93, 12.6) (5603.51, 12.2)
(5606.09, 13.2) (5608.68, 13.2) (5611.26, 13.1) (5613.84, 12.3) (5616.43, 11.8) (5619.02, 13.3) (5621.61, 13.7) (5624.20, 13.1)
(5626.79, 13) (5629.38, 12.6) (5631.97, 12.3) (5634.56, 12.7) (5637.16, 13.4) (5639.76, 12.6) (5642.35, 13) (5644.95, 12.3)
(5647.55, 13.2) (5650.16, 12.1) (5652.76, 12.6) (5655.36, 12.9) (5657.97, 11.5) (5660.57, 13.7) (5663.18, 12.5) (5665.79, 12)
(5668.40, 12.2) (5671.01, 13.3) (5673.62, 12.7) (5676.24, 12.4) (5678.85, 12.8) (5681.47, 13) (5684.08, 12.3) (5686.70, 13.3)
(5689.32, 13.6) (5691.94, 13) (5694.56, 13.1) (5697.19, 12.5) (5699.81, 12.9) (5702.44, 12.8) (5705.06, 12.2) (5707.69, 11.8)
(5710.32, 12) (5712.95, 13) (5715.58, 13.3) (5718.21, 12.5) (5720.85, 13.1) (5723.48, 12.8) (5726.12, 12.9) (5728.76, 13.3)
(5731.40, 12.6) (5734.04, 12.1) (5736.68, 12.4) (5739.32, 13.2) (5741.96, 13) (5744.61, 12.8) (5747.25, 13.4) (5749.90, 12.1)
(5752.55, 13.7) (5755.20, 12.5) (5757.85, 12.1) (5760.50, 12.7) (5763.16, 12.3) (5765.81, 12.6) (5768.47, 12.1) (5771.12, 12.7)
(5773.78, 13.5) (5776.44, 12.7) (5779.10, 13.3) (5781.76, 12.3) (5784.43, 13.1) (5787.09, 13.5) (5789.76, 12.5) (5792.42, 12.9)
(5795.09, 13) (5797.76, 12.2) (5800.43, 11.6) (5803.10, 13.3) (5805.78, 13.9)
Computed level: 1.85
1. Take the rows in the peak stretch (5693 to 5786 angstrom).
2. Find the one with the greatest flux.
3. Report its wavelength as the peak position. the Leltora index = 5752.55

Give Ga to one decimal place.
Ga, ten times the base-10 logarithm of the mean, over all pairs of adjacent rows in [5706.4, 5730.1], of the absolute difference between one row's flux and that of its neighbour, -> -3.3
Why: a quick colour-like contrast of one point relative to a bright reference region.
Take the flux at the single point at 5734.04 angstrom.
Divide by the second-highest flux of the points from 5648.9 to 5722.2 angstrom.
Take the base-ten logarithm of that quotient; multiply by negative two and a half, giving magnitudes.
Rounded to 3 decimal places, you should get 0.127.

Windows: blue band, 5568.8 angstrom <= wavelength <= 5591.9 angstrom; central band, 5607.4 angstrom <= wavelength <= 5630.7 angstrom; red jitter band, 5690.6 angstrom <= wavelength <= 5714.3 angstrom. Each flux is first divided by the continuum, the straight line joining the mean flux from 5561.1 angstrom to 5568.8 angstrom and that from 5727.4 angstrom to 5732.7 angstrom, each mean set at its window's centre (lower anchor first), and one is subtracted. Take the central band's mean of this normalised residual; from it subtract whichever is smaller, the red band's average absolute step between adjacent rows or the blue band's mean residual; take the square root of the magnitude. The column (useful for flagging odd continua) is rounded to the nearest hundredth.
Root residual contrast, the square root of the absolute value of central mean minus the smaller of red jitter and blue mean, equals 0.16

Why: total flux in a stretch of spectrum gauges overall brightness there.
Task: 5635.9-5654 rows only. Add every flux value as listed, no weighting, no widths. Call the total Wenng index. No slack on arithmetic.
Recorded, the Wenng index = 89.2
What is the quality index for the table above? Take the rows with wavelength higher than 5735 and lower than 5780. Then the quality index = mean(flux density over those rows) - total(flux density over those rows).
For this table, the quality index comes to -204.3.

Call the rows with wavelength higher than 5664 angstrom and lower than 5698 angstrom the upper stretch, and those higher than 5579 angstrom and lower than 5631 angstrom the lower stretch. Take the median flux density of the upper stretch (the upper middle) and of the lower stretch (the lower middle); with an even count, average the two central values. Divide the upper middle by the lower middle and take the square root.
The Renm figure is 0.99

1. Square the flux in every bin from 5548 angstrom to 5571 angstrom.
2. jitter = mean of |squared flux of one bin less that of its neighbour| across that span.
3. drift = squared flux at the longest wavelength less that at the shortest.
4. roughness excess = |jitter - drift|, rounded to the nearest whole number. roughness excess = 30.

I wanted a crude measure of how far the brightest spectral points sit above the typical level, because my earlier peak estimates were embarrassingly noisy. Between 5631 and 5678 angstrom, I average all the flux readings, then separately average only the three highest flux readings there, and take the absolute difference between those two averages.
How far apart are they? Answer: 0.83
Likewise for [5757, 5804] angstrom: 0.74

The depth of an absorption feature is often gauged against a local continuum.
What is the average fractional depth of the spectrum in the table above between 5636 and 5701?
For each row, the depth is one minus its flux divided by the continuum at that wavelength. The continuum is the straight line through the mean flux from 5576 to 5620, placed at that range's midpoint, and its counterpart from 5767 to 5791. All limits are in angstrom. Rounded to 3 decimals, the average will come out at 0.001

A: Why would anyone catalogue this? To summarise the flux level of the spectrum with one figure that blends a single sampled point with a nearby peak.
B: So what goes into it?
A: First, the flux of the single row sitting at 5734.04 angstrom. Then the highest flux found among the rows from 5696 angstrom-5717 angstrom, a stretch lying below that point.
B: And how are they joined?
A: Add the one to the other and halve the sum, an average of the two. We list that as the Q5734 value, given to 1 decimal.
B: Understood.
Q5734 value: 12.7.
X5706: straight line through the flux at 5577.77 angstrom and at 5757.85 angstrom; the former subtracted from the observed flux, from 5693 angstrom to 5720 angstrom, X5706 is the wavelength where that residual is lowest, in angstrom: 5707.69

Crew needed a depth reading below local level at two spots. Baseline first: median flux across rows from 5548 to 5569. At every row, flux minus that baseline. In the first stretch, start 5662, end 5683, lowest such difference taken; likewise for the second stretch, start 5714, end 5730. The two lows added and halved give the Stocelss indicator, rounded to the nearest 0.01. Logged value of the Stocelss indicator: -0.65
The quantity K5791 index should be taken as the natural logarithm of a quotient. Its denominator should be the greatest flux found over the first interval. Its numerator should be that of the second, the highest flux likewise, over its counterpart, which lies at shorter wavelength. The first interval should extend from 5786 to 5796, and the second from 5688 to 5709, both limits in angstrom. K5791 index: 0.01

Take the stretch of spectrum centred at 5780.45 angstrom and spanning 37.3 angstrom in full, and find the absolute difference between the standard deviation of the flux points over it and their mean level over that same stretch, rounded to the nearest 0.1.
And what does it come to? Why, 12.3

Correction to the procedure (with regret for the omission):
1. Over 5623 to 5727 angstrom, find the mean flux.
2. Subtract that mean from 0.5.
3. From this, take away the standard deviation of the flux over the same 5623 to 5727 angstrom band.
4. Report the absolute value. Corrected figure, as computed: 12.7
